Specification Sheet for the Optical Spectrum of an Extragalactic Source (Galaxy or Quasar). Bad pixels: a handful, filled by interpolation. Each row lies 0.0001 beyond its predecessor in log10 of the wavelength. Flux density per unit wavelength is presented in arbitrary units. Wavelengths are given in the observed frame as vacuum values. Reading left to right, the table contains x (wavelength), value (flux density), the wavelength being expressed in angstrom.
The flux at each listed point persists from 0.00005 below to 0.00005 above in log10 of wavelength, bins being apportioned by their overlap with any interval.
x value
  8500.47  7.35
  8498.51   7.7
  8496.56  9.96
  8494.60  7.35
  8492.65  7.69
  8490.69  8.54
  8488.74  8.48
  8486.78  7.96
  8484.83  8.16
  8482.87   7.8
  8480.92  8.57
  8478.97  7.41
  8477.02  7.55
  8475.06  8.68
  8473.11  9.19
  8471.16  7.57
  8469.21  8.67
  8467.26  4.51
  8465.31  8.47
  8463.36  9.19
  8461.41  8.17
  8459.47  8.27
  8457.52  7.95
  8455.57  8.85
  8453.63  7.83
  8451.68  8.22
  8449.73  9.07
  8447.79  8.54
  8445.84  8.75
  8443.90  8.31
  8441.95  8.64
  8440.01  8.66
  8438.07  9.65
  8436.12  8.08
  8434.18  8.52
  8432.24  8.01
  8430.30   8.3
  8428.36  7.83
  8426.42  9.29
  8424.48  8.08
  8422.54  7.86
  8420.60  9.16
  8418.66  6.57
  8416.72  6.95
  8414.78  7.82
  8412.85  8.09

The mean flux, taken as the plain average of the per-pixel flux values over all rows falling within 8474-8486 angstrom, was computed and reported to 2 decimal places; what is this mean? 8.03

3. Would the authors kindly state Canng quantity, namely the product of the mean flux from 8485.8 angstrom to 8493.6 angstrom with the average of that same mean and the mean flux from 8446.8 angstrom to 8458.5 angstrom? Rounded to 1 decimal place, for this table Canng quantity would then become 67.7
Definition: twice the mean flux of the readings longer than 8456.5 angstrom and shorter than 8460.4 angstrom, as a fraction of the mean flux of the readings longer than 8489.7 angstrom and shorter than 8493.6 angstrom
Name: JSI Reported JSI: 2.00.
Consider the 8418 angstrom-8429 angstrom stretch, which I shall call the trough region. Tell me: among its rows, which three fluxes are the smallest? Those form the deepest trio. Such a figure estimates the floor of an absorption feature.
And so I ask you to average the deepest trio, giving 7.4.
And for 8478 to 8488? 7.7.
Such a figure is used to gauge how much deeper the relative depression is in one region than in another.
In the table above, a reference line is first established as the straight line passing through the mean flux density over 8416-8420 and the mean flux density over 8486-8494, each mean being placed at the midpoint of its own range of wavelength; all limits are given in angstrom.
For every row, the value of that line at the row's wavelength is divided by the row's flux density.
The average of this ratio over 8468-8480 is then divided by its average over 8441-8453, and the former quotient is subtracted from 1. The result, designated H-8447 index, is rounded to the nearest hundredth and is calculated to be -0.13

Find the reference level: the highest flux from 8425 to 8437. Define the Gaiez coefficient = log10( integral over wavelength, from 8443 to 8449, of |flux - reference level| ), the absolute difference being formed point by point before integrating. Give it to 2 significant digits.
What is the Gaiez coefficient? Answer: 0.64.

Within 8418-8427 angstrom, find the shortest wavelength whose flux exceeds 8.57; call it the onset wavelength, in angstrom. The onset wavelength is 8420.60 angstrom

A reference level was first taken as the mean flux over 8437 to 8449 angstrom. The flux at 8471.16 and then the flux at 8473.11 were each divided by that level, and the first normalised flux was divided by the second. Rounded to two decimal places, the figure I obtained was 0.82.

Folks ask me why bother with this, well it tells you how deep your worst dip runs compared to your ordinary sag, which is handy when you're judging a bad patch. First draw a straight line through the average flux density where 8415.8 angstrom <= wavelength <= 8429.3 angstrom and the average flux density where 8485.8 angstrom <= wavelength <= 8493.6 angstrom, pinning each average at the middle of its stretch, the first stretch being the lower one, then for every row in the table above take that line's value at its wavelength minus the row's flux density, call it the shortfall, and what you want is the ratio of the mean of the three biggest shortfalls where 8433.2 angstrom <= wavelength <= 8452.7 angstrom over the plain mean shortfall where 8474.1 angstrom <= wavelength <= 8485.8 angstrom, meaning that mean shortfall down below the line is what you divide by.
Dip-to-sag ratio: -1.6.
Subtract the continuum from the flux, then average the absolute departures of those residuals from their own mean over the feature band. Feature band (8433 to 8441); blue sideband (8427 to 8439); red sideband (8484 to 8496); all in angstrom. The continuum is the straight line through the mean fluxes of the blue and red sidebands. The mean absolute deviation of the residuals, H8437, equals 0.46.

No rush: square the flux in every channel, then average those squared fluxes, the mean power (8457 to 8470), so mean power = 64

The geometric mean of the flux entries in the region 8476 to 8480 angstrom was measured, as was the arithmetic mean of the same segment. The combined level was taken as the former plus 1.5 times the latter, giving 18.7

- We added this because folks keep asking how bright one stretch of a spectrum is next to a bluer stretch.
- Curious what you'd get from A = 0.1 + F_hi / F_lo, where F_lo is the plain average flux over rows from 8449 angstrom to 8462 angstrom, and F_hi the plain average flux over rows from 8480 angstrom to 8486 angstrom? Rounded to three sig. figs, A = 1.08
